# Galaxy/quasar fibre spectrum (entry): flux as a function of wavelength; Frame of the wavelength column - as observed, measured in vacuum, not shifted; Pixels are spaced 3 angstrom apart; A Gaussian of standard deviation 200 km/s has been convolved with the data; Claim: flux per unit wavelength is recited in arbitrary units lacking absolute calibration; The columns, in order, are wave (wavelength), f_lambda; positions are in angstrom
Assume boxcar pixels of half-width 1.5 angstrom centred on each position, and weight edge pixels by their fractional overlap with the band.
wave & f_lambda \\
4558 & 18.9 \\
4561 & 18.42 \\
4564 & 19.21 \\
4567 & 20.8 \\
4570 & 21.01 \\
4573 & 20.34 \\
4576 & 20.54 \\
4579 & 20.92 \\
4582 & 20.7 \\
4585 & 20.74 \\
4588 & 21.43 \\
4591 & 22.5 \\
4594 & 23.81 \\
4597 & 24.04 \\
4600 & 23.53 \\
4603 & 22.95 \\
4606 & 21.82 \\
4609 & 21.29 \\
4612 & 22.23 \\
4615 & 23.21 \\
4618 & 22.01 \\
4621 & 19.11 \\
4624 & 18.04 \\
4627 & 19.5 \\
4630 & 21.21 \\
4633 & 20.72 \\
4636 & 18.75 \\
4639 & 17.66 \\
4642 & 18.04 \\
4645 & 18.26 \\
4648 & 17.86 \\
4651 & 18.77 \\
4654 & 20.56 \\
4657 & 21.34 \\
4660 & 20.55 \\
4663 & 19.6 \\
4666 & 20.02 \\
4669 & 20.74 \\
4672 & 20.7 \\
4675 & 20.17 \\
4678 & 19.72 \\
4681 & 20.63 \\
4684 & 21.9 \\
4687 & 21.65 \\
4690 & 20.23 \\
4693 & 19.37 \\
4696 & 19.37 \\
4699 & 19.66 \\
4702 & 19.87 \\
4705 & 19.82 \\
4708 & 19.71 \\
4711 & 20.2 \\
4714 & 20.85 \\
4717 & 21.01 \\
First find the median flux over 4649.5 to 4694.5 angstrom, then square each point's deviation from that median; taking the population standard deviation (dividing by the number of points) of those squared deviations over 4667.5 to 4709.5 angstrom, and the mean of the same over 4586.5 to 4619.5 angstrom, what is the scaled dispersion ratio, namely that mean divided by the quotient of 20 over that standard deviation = 0.15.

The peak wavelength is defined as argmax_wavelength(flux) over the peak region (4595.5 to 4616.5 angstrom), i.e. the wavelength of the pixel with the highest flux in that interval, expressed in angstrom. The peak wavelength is 4597 angstrom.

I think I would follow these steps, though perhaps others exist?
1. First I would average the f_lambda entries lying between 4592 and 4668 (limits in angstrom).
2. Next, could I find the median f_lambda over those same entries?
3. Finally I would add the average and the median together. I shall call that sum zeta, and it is 41.2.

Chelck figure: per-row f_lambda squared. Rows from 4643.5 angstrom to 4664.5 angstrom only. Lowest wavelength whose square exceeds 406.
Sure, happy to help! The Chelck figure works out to 4654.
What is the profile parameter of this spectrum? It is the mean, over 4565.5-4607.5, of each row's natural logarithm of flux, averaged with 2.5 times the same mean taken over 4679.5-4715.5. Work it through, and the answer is 5.301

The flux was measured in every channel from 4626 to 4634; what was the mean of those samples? 20.5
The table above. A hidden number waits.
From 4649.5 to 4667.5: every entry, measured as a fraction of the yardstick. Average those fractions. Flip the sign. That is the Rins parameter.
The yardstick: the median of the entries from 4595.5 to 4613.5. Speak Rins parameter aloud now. -0.89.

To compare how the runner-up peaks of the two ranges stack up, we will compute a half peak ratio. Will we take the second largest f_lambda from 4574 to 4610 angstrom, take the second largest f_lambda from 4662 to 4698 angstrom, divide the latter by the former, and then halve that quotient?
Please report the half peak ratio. 0.455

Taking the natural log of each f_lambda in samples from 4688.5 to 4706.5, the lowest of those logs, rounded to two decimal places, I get 2.96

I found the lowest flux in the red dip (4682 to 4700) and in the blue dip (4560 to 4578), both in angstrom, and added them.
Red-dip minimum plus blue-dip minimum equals 37.8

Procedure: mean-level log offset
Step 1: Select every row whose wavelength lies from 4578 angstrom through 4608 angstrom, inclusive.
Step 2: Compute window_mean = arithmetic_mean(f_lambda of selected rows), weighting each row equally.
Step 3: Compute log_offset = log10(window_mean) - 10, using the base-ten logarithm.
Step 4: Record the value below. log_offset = -8.653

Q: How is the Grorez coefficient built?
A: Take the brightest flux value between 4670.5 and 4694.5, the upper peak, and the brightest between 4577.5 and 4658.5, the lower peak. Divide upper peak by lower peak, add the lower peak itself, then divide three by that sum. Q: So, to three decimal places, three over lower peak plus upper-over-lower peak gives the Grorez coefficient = 0.120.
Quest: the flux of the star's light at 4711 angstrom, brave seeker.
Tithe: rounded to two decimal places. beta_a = 20.20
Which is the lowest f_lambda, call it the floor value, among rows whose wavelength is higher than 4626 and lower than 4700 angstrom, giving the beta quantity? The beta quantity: 17.66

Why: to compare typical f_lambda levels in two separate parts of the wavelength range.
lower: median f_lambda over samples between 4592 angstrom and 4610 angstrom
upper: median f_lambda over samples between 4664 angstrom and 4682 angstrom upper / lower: 0.88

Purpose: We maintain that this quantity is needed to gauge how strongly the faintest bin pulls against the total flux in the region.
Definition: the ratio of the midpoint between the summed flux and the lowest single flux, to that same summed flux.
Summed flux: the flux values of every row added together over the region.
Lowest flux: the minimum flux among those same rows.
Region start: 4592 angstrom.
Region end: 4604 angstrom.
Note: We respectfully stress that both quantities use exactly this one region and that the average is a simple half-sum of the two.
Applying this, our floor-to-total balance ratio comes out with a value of 0.622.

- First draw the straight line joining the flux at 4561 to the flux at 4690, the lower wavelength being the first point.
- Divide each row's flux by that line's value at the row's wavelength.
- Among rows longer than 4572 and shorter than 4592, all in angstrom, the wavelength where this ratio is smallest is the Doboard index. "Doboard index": 4573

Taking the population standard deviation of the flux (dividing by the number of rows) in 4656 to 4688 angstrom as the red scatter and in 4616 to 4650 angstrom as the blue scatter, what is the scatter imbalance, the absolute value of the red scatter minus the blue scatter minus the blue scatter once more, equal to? 2.13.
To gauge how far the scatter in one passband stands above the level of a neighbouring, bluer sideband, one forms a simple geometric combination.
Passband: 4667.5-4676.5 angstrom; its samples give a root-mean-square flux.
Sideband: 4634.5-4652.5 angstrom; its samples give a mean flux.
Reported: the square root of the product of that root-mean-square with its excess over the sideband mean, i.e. 6.9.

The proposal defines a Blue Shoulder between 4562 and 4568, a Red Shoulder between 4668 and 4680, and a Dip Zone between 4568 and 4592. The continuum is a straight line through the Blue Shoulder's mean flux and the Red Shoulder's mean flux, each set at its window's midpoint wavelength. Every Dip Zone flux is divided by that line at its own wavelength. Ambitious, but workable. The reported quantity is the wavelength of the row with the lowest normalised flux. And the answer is 4573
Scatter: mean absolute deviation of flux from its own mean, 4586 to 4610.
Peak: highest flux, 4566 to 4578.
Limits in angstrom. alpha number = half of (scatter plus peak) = 11.0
